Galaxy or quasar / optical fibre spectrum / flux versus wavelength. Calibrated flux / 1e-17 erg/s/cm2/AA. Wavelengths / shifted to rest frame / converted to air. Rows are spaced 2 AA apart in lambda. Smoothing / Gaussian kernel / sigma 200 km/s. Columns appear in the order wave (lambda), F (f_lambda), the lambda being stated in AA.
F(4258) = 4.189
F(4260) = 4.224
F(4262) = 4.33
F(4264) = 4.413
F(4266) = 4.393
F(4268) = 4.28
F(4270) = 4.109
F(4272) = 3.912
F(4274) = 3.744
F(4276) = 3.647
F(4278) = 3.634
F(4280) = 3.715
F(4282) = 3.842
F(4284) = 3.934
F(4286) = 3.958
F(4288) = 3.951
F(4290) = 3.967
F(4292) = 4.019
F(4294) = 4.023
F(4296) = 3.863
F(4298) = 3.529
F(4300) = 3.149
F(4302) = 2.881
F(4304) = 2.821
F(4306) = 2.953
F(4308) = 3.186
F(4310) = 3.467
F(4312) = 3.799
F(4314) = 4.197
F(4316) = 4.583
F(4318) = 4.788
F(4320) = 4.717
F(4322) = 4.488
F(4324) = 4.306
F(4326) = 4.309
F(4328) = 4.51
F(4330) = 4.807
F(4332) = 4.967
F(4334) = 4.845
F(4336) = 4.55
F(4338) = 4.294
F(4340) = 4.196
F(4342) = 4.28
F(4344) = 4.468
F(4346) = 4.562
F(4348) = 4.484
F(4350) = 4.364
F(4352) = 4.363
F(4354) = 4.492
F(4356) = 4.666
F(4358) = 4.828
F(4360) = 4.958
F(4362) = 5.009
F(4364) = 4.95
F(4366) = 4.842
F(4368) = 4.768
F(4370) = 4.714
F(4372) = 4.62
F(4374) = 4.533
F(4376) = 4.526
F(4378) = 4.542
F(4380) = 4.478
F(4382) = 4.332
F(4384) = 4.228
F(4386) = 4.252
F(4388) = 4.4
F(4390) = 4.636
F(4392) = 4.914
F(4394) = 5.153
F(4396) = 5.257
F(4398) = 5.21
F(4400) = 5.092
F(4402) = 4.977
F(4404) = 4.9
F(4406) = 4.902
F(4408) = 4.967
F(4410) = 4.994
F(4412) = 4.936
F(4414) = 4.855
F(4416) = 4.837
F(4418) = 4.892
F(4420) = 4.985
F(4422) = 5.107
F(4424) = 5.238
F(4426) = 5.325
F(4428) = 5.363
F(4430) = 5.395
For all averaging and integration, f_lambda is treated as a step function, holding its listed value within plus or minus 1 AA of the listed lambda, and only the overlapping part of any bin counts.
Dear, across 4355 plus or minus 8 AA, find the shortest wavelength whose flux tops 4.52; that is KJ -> 4356 AA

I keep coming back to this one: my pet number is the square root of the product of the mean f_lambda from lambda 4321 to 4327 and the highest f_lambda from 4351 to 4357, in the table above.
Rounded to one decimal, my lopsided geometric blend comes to 4.5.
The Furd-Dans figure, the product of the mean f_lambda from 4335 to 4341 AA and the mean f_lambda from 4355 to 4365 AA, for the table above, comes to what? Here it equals 21.2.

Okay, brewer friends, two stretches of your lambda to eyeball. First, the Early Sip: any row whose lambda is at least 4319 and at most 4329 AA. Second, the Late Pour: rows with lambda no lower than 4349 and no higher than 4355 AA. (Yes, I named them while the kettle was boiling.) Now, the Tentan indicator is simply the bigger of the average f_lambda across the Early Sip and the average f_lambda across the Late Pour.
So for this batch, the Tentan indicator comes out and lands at 4.47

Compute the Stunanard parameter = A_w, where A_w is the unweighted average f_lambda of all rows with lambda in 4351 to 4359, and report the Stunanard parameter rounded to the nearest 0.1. 4.6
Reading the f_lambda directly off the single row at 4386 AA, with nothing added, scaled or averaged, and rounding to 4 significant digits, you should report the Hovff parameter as 4.252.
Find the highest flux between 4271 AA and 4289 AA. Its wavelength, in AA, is 4286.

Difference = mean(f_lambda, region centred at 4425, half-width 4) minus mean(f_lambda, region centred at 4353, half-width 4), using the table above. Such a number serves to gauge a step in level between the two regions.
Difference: 0.8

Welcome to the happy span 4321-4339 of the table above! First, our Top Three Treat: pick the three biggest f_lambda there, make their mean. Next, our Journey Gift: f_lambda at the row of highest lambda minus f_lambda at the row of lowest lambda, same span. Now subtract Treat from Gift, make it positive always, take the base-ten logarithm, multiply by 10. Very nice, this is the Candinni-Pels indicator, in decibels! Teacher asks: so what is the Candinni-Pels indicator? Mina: 7.0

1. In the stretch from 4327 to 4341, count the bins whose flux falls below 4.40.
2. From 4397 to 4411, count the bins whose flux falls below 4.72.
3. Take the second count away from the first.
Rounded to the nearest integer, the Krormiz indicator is 2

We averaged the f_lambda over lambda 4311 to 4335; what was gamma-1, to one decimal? 4.5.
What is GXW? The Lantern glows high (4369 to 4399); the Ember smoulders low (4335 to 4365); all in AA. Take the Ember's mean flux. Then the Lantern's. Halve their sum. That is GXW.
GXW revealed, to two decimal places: 4.61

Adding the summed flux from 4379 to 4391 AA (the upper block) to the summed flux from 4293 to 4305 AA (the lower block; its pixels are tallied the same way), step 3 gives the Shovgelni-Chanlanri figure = 46.6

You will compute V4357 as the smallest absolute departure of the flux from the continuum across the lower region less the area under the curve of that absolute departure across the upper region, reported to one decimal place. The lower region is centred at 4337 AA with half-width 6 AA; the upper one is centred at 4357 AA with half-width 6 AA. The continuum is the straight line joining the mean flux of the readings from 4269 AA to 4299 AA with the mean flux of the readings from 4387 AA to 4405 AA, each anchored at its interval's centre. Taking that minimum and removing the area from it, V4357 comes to -2.5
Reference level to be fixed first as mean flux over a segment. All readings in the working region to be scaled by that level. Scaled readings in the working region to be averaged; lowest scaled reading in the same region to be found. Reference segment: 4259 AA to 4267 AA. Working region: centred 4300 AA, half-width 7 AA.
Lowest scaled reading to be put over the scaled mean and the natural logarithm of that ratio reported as -0.162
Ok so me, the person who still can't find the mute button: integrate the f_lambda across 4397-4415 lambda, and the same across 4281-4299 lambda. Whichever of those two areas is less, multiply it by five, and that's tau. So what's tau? 351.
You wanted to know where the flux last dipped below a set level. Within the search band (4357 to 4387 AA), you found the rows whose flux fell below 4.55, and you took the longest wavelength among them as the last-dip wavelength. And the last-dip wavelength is 4386 AA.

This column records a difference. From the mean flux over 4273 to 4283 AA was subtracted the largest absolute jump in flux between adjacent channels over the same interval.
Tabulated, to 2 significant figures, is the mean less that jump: 3.6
